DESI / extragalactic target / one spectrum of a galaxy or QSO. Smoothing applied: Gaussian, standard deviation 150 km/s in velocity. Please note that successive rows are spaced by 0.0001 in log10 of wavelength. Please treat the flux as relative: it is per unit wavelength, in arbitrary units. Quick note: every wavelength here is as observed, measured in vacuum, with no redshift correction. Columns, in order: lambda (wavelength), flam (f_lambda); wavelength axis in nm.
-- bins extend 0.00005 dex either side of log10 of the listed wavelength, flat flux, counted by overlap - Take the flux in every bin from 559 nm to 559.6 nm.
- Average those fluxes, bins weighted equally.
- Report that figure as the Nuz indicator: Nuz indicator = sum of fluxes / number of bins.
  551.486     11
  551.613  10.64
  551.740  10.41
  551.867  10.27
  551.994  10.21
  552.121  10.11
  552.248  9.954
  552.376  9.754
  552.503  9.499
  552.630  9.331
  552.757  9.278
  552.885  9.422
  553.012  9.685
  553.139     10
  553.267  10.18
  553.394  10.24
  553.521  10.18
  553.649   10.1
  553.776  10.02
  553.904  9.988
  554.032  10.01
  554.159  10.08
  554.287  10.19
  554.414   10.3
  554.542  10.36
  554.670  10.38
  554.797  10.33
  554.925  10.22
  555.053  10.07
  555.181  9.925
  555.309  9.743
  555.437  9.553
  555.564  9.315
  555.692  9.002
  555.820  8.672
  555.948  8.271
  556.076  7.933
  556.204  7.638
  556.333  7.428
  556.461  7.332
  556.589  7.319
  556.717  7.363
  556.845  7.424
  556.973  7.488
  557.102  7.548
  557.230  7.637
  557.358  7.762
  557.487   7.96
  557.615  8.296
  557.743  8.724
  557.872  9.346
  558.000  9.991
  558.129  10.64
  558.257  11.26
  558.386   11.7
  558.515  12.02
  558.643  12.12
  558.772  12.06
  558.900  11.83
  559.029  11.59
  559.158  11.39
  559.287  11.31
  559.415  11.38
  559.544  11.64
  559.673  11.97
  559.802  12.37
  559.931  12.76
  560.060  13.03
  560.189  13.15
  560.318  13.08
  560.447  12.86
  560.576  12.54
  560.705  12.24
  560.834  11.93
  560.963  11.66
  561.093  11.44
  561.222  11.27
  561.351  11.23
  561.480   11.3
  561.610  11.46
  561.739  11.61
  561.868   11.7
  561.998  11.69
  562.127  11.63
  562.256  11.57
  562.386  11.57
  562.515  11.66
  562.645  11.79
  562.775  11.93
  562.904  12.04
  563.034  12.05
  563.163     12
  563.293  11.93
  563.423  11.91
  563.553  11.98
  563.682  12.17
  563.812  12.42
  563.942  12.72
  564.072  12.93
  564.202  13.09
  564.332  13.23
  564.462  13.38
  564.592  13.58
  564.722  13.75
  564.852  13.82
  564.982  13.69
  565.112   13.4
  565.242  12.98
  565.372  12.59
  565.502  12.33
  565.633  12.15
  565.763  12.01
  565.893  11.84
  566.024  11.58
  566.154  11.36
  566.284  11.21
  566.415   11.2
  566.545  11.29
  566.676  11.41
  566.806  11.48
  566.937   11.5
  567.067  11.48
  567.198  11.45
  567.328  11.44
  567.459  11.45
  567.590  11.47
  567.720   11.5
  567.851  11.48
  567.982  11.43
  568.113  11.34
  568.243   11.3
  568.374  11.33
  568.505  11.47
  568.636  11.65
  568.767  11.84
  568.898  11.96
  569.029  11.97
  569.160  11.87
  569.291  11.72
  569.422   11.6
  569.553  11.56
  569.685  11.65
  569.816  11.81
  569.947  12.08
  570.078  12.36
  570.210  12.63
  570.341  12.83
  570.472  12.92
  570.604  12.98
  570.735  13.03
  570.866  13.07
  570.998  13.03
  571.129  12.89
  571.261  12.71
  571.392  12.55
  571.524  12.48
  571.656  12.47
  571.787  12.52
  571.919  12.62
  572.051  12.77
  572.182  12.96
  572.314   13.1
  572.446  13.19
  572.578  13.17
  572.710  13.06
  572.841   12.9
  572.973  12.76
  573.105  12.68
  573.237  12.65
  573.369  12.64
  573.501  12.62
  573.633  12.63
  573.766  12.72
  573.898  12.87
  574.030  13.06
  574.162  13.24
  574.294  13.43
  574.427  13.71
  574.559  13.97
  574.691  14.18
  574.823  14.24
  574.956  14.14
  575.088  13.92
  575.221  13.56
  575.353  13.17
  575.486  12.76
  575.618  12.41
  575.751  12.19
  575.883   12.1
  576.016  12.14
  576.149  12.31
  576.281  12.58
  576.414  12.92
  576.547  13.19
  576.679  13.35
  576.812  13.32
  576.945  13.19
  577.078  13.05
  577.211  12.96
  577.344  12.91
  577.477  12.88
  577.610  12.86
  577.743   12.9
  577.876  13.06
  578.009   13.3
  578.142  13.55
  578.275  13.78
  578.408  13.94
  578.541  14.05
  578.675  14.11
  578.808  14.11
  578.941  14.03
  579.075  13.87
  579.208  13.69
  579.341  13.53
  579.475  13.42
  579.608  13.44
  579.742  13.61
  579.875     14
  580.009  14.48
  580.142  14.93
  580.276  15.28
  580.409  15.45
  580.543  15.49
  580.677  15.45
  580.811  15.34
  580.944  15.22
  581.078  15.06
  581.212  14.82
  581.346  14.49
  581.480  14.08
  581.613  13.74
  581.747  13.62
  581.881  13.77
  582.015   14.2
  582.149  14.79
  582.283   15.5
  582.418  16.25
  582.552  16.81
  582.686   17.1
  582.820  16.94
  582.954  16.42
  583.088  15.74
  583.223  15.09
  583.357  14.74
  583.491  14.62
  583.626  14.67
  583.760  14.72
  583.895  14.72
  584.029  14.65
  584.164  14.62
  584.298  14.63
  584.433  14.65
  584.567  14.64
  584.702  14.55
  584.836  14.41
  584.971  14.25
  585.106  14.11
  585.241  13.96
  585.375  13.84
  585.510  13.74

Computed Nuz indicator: 11.5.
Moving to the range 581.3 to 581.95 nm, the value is 13.9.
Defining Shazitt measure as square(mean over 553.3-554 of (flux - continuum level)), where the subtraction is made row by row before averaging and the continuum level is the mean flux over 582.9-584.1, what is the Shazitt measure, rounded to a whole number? 24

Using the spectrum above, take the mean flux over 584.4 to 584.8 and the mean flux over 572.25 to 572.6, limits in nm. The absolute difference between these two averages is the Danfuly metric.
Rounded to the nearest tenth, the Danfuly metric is 1.5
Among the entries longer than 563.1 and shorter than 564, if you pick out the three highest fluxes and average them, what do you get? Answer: 12.4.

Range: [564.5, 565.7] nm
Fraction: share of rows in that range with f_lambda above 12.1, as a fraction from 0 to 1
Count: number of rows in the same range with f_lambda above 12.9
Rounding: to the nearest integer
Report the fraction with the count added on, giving 7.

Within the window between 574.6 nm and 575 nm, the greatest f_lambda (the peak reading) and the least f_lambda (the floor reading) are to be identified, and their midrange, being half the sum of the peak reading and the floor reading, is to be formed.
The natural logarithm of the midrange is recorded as 2.65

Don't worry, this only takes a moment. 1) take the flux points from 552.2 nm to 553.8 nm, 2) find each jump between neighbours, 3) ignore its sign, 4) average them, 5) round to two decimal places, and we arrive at 0.15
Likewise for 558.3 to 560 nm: 0.22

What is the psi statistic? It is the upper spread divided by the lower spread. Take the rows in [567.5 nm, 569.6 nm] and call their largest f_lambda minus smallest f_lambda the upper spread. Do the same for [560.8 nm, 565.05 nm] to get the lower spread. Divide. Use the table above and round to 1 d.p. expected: 0.3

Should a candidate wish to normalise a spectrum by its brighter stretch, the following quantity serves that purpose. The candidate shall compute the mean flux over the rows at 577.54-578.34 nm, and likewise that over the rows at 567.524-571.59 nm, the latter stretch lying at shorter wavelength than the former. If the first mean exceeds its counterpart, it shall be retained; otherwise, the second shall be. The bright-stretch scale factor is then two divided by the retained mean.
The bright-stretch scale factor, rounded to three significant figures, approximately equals 0.151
